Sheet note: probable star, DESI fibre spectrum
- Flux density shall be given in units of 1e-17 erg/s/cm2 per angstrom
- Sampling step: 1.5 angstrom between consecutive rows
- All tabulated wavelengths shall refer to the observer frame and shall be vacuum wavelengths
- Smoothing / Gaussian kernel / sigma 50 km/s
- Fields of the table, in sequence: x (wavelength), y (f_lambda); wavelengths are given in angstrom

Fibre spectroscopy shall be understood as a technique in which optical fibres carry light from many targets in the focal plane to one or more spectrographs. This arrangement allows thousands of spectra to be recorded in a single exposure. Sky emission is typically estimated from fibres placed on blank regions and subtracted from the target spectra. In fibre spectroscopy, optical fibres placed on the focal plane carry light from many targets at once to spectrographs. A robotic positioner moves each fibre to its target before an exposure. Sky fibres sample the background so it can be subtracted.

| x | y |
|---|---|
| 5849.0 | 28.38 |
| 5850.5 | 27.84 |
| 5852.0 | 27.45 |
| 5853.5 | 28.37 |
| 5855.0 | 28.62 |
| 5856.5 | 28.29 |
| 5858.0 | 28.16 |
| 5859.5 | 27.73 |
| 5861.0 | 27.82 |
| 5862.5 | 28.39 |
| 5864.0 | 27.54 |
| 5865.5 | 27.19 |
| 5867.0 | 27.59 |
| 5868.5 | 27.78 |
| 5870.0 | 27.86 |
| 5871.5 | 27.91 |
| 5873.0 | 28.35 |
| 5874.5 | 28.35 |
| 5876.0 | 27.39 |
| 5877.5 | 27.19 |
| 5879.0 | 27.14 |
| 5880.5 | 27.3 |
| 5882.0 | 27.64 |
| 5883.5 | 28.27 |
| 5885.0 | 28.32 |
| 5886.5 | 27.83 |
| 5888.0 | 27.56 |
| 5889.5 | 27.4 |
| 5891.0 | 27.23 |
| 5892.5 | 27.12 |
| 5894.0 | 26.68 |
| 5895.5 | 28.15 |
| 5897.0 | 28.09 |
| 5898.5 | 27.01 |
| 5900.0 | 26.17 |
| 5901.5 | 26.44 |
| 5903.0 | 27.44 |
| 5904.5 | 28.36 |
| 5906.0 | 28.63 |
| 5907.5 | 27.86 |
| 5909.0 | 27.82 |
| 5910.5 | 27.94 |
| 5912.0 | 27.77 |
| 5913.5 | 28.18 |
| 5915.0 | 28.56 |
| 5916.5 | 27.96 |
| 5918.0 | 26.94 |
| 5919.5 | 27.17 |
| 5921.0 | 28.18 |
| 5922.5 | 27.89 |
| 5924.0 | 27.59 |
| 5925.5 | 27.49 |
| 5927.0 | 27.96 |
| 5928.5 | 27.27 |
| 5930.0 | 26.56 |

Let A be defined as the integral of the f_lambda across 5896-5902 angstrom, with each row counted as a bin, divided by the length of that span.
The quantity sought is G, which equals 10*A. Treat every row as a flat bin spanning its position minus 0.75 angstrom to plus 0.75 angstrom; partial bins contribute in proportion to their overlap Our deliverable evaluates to 270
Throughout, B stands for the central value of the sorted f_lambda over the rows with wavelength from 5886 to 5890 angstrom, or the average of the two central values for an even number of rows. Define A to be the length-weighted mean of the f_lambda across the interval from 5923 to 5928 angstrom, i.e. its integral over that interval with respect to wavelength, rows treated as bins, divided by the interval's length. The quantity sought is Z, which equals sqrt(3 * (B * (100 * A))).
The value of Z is 478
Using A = 27.7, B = 27.6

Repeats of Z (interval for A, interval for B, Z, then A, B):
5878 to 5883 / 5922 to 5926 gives 476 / 27.4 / 27.6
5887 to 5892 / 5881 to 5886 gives 482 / 27.4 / 28.3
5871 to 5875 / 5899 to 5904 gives 473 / 28.2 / 26.4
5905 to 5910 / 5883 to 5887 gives 488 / 28.1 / 28.3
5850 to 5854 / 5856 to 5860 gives 485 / 27.9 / 28.2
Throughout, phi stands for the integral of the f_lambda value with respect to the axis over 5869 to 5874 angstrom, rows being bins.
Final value 140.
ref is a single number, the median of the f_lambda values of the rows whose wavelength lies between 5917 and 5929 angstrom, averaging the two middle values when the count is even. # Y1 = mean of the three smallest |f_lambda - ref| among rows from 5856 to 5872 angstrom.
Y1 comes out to 0.08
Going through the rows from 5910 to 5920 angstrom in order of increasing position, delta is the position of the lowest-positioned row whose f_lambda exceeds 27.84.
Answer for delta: 5910.5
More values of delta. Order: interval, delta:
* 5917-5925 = 5921.0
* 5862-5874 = 5862.5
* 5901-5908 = 5904.5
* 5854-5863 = 5855.0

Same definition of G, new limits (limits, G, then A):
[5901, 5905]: 274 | 27.4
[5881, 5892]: 277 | 27.7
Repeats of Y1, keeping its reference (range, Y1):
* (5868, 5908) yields 0.07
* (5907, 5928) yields 0.11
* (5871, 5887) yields 0.16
